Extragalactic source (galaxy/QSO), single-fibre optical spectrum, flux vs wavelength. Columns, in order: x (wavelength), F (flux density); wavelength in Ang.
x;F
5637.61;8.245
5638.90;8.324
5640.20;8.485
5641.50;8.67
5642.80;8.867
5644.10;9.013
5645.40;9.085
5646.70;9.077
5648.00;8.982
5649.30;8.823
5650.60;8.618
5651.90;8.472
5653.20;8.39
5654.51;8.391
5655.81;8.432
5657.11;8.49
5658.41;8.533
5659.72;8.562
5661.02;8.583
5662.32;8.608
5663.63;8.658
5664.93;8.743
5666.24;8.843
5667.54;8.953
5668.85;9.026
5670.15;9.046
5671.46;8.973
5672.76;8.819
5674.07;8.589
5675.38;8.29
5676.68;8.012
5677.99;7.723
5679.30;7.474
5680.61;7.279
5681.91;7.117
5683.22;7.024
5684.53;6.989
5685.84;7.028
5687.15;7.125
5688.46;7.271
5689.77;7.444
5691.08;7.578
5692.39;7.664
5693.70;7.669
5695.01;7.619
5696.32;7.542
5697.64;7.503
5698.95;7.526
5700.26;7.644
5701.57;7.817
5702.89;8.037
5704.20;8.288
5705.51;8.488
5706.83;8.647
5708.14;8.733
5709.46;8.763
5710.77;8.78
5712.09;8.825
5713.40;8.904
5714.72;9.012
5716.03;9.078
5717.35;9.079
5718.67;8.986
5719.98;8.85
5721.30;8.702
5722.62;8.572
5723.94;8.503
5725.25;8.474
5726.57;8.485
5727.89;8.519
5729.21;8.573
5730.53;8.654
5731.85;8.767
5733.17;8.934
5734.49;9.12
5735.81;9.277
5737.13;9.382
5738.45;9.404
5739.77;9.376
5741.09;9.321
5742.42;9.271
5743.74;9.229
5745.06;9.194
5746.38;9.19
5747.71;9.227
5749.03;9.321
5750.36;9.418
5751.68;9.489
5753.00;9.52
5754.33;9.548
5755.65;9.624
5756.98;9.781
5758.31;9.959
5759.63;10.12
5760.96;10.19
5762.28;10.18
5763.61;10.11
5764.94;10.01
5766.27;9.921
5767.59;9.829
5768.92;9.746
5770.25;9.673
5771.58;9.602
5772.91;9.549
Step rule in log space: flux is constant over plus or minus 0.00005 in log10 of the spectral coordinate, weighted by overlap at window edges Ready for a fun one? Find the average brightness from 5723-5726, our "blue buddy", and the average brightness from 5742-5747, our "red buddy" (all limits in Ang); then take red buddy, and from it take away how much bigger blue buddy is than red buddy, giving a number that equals 10.0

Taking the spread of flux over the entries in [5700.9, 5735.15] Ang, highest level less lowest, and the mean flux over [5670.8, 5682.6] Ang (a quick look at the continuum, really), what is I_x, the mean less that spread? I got 6.73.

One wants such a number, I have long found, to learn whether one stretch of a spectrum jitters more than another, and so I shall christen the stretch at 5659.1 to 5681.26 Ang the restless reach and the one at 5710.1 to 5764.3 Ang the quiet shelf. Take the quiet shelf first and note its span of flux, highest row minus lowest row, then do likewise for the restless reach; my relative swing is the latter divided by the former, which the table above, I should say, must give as 1.0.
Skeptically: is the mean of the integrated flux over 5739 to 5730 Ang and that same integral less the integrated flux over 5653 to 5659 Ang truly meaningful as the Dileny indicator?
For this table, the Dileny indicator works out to 56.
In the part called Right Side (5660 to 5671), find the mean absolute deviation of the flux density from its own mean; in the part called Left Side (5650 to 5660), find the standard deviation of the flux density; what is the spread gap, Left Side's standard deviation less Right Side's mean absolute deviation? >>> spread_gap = -0.08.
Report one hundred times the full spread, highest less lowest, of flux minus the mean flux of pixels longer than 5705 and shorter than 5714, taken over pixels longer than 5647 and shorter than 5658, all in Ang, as 59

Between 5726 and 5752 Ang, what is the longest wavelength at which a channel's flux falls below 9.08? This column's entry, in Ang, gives 5733.17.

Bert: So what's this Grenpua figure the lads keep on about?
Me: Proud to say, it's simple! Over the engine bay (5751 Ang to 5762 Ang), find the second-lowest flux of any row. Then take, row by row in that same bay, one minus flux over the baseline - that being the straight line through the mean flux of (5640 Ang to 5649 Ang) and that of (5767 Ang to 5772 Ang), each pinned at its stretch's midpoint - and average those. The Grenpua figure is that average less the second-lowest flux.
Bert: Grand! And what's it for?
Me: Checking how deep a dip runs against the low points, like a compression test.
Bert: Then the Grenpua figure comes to -9.5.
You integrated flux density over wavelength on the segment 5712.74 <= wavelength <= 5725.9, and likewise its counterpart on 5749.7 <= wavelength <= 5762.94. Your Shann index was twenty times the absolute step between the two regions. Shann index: 271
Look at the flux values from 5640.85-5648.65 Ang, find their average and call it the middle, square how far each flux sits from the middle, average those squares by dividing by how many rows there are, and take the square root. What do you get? 0.14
